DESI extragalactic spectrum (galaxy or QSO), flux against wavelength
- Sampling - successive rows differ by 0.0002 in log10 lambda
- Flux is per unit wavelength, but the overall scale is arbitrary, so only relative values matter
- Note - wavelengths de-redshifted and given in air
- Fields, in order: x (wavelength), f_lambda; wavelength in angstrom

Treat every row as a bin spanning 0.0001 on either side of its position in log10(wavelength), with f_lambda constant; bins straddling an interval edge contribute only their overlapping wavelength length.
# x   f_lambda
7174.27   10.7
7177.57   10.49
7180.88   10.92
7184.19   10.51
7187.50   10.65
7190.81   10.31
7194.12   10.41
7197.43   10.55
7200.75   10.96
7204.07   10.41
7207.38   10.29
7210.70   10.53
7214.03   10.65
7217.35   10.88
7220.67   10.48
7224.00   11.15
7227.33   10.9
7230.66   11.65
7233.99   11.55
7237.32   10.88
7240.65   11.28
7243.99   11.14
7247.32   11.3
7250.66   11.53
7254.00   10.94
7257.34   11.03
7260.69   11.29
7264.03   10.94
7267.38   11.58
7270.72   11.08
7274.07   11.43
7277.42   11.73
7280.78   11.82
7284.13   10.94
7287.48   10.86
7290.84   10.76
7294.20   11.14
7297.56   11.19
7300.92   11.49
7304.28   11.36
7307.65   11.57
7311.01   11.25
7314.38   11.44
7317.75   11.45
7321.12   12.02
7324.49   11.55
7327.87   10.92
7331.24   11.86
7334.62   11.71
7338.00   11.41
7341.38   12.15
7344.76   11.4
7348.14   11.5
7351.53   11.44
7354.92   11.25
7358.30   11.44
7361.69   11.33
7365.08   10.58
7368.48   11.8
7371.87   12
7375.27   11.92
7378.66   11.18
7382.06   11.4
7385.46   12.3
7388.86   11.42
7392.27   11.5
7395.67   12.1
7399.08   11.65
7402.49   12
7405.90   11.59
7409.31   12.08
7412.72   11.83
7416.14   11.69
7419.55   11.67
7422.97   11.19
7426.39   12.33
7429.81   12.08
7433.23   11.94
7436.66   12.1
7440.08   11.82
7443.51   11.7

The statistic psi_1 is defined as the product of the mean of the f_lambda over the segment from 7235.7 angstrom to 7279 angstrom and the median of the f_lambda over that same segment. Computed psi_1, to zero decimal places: 127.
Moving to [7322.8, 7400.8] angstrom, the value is 133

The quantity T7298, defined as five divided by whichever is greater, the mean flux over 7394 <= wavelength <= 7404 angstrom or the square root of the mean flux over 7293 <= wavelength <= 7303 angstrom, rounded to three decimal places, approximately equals 0.420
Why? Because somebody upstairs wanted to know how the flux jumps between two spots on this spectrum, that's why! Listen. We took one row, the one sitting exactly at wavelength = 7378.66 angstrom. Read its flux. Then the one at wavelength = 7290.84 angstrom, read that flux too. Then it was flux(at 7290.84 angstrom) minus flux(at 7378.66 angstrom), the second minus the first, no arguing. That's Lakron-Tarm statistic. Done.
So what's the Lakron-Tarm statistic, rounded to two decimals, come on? -0.42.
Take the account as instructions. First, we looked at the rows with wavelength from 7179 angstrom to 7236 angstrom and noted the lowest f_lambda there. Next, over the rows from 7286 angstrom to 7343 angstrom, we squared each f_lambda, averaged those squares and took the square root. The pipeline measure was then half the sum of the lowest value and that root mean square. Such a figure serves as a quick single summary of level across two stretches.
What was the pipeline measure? 10.9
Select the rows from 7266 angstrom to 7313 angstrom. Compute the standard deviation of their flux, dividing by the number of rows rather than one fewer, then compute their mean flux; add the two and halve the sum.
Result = 5.81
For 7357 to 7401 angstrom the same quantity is 6.01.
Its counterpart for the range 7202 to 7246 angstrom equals 5.66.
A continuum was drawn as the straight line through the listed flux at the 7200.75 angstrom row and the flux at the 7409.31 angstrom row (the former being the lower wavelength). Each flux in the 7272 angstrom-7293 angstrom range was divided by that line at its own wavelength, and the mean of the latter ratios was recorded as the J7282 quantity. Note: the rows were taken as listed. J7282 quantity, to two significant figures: 0.99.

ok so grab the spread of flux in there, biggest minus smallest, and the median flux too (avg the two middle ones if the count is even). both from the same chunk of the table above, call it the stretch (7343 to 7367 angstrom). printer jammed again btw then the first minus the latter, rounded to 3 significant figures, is -10.5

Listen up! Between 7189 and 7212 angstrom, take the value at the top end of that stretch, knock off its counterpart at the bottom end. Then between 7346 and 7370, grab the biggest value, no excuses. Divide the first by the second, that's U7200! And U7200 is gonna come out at 0.02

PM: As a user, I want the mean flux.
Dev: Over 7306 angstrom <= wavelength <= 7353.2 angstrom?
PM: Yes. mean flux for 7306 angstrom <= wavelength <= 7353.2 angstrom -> 11.5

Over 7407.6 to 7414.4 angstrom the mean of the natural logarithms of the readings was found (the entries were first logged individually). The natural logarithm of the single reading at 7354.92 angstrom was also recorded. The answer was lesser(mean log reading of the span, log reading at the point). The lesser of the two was 2.42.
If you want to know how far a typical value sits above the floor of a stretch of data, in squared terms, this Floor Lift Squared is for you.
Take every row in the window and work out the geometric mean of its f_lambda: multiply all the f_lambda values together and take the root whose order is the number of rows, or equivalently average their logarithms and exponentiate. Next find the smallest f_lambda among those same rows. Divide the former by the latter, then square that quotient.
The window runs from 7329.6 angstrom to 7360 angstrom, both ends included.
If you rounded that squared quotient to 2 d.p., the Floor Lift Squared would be 1.06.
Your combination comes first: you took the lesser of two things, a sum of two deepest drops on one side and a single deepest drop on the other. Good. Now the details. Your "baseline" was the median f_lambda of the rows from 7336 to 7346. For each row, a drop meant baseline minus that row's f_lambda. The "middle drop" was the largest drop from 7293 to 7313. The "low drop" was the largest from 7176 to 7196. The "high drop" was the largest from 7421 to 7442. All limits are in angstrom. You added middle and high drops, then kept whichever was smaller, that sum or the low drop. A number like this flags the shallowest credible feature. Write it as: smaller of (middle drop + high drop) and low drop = 0.49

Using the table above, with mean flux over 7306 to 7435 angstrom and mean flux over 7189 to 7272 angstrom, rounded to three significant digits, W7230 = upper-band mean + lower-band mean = 22.6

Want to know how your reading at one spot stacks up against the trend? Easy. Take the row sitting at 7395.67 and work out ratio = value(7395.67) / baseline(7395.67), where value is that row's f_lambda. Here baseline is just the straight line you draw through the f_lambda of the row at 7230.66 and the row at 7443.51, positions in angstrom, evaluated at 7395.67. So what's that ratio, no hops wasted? 1.04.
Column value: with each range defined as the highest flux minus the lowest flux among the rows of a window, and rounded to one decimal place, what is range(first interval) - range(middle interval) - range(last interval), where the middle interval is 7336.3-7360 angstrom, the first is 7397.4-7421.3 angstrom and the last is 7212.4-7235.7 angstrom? -1.6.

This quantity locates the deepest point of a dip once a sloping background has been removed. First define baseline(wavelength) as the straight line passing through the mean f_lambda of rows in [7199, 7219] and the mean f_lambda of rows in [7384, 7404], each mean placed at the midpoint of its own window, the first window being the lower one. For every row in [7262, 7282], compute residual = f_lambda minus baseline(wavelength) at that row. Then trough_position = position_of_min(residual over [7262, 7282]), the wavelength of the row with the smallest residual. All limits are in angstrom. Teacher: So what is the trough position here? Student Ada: 7264.03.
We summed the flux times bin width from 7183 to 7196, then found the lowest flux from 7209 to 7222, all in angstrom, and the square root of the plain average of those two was 8.6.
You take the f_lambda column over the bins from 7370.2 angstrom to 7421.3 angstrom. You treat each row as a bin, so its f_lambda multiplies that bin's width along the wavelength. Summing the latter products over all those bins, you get 601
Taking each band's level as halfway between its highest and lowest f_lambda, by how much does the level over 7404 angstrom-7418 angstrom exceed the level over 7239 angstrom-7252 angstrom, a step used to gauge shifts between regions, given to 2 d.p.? 0.50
